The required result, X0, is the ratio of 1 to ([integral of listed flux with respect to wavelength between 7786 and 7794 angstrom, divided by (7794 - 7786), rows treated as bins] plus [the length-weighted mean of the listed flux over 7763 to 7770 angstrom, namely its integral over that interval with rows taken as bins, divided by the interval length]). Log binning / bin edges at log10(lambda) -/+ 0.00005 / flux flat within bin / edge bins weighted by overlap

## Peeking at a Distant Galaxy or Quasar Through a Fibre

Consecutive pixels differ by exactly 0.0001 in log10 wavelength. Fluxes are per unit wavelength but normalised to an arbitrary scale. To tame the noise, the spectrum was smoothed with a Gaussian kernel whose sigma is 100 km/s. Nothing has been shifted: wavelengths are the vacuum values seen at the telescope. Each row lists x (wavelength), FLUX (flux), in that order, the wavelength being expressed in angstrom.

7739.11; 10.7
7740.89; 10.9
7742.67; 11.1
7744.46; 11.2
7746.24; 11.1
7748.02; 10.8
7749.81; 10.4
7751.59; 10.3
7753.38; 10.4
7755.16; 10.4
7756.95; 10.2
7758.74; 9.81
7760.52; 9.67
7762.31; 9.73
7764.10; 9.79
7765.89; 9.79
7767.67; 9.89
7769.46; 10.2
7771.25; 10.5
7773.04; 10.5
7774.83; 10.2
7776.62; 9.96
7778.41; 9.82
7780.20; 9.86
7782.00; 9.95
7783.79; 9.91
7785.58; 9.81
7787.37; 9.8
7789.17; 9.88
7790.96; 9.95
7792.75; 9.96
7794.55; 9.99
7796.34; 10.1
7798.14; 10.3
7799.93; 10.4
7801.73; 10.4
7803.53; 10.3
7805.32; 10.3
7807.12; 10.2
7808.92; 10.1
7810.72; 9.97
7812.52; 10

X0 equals 0.0505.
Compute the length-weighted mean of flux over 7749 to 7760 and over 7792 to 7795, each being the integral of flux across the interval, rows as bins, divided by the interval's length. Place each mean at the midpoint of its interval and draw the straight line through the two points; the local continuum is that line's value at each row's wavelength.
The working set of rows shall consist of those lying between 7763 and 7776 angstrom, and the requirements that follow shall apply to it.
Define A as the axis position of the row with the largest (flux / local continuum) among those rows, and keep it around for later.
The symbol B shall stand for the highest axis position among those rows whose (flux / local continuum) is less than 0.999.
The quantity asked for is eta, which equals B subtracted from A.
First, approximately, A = 7773.04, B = 7767.67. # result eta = 5.4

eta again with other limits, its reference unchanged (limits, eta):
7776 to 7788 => -5.4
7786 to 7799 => 7.2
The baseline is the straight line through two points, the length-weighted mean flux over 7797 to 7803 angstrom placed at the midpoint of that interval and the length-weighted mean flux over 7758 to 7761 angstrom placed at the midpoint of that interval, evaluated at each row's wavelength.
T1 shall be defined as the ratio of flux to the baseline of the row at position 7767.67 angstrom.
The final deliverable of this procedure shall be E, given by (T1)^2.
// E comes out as 1.00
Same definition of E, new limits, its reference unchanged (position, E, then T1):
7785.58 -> 0.94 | 0.97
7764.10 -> 0.99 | 1.00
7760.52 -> 0.98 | 0.99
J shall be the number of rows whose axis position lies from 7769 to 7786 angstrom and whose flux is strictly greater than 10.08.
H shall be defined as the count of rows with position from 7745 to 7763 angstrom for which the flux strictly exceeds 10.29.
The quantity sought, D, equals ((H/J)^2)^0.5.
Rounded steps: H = 6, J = 4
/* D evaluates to 1.5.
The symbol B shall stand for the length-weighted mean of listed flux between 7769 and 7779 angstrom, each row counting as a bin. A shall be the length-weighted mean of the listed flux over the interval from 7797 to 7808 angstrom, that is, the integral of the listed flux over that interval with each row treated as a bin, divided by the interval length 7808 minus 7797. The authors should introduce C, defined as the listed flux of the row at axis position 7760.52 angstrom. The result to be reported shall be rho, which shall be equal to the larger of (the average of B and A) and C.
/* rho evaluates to 10.3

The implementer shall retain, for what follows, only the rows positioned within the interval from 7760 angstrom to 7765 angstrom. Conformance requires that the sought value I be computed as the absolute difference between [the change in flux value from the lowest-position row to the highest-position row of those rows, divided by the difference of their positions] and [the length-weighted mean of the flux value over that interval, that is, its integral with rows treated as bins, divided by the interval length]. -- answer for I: 9.7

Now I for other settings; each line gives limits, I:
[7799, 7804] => 10.4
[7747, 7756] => 10.5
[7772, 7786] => 10.1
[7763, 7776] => 10.1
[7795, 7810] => 10.3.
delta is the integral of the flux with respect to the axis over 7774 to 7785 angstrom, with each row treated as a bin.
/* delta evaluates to 109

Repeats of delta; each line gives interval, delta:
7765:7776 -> 112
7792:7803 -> 112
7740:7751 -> 120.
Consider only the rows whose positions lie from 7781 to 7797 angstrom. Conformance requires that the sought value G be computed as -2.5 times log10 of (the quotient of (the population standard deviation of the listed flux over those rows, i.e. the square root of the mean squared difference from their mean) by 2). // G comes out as 3.4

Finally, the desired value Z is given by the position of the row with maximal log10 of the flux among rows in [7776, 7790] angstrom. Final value 7776.62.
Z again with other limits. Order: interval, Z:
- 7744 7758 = 7744.46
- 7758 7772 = 7771.25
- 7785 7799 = 7798.14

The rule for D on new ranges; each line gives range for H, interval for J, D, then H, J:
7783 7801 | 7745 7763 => 0.3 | 2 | 7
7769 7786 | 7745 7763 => 0.3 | 2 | 7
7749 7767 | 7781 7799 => 2.0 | 4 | 2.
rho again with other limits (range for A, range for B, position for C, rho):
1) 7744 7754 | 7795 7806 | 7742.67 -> 11.1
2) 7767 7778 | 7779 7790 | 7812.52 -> 10.0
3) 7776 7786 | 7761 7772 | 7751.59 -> 10.3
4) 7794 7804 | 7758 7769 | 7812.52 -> 10.0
